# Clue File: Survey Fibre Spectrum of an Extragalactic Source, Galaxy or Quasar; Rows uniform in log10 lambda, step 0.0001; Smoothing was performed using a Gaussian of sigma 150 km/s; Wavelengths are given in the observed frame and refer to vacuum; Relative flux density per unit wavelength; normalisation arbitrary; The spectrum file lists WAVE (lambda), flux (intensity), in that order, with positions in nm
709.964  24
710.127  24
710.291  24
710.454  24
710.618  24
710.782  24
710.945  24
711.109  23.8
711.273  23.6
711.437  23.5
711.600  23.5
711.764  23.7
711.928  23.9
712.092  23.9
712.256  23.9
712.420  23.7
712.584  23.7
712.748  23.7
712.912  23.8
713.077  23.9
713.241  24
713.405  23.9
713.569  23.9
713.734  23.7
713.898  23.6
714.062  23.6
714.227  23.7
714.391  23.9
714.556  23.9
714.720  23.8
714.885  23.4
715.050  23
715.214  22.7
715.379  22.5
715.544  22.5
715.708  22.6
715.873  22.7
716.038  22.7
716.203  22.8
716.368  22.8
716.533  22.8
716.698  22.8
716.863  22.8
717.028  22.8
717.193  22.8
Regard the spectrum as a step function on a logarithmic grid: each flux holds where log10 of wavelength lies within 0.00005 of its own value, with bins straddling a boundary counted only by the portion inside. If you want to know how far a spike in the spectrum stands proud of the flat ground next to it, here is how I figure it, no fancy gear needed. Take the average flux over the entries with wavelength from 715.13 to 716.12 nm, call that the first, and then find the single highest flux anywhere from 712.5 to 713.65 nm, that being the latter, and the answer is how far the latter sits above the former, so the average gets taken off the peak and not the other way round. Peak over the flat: 1.4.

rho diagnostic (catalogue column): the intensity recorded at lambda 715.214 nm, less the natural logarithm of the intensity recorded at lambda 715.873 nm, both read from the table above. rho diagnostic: 19.6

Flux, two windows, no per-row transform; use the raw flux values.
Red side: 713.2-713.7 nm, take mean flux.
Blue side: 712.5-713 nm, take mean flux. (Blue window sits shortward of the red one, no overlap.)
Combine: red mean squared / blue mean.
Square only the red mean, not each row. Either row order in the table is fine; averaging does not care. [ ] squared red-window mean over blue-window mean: 24.1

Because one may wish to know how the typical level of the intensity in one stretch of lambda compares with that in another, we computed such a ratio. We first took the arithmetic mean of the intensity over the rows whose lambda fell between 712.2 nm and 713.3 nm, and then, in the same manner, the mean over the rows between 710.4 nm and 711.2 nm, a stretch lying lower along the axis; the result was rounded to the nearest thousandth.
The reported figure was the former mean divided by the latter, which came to 0.994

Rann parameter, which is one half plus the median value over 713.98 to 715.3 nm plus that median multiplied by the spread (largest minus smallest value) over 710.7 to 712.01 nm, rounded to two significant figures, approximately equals 36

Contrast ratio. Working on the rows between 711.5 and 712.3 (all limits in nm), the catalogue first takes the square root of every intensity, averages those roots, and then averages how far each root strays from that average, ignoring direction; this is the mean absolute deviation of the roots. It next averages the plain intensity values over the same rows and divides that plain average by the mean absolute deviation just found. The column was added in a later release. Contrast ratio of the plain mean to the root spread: 1609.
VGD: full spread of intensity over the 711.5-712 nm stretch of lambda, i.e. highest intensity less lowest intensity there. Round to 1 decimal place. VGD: 0.4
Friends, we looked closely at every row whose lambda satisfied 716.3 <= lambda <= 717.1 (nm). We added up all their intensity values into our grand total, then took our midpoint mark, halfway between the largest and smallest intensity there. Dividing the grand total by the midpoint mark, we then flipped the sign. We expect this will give -5.0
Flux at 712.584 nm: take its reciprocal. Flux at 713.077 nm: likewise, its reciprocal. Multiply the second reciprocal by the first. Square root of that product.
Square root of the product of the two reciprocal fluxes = 0.0420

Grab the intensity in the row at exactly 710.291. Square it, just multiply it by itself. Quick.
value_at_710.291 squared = 576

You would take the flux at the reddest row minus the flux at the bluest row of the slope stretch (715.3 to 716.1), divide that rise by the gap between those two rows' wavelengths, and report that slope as 0.3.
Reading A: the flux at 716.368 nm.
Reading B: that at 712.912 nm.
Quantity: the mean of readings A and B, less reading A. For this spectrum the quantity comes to 0.50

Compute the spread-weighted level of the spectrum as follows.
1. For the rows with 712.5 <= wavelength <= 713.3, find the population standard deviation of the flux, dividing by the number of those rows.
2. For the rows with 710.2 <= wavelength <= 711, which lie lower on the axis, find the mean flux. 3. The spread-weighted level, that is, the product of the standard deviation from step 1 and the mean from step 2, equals 2.8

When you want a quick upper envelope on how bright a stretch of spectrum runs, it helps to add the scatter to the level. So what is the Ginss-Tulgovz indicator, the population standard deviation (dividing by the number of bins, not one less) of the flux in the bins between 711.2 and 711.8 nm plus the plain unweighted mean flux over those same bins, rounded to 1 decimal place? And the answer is 23.7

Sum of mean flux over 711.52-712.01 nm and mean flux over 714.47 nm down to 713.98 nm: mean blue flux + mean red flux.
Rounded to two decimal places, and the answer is 47.43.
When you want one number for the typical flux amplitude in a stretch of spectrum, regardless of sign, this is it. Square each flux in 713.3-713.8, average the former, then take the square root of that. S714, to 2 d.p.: 23.83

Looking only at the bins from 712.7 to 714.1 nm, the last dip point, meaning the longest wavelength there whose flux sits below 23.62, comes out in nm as 714.062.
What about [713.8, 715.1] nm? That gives 715.050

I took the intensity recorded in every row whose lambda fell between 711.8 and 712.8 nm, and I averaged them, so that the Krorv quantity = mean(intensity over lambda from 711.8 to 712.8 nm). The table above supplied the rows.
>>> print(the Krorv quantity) 23.8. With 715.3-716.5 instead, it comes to 22.7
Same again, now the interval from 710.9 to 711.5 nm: 23.7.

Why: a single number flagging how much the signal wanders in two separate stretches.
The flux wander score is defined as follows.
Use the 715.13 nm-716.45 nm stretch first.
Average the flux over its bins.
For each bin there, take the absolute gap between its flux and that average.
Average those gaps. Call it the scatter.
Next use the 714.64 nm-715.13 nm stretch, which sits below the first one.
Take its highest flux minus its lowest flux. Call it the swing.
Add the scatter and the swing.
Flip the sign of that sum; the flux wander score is -0.90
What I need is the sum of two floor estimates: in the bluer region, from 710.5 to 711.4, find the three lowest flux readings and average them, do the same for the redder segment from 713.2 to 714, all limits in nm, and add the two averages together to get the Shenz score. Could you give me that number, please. 47.5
